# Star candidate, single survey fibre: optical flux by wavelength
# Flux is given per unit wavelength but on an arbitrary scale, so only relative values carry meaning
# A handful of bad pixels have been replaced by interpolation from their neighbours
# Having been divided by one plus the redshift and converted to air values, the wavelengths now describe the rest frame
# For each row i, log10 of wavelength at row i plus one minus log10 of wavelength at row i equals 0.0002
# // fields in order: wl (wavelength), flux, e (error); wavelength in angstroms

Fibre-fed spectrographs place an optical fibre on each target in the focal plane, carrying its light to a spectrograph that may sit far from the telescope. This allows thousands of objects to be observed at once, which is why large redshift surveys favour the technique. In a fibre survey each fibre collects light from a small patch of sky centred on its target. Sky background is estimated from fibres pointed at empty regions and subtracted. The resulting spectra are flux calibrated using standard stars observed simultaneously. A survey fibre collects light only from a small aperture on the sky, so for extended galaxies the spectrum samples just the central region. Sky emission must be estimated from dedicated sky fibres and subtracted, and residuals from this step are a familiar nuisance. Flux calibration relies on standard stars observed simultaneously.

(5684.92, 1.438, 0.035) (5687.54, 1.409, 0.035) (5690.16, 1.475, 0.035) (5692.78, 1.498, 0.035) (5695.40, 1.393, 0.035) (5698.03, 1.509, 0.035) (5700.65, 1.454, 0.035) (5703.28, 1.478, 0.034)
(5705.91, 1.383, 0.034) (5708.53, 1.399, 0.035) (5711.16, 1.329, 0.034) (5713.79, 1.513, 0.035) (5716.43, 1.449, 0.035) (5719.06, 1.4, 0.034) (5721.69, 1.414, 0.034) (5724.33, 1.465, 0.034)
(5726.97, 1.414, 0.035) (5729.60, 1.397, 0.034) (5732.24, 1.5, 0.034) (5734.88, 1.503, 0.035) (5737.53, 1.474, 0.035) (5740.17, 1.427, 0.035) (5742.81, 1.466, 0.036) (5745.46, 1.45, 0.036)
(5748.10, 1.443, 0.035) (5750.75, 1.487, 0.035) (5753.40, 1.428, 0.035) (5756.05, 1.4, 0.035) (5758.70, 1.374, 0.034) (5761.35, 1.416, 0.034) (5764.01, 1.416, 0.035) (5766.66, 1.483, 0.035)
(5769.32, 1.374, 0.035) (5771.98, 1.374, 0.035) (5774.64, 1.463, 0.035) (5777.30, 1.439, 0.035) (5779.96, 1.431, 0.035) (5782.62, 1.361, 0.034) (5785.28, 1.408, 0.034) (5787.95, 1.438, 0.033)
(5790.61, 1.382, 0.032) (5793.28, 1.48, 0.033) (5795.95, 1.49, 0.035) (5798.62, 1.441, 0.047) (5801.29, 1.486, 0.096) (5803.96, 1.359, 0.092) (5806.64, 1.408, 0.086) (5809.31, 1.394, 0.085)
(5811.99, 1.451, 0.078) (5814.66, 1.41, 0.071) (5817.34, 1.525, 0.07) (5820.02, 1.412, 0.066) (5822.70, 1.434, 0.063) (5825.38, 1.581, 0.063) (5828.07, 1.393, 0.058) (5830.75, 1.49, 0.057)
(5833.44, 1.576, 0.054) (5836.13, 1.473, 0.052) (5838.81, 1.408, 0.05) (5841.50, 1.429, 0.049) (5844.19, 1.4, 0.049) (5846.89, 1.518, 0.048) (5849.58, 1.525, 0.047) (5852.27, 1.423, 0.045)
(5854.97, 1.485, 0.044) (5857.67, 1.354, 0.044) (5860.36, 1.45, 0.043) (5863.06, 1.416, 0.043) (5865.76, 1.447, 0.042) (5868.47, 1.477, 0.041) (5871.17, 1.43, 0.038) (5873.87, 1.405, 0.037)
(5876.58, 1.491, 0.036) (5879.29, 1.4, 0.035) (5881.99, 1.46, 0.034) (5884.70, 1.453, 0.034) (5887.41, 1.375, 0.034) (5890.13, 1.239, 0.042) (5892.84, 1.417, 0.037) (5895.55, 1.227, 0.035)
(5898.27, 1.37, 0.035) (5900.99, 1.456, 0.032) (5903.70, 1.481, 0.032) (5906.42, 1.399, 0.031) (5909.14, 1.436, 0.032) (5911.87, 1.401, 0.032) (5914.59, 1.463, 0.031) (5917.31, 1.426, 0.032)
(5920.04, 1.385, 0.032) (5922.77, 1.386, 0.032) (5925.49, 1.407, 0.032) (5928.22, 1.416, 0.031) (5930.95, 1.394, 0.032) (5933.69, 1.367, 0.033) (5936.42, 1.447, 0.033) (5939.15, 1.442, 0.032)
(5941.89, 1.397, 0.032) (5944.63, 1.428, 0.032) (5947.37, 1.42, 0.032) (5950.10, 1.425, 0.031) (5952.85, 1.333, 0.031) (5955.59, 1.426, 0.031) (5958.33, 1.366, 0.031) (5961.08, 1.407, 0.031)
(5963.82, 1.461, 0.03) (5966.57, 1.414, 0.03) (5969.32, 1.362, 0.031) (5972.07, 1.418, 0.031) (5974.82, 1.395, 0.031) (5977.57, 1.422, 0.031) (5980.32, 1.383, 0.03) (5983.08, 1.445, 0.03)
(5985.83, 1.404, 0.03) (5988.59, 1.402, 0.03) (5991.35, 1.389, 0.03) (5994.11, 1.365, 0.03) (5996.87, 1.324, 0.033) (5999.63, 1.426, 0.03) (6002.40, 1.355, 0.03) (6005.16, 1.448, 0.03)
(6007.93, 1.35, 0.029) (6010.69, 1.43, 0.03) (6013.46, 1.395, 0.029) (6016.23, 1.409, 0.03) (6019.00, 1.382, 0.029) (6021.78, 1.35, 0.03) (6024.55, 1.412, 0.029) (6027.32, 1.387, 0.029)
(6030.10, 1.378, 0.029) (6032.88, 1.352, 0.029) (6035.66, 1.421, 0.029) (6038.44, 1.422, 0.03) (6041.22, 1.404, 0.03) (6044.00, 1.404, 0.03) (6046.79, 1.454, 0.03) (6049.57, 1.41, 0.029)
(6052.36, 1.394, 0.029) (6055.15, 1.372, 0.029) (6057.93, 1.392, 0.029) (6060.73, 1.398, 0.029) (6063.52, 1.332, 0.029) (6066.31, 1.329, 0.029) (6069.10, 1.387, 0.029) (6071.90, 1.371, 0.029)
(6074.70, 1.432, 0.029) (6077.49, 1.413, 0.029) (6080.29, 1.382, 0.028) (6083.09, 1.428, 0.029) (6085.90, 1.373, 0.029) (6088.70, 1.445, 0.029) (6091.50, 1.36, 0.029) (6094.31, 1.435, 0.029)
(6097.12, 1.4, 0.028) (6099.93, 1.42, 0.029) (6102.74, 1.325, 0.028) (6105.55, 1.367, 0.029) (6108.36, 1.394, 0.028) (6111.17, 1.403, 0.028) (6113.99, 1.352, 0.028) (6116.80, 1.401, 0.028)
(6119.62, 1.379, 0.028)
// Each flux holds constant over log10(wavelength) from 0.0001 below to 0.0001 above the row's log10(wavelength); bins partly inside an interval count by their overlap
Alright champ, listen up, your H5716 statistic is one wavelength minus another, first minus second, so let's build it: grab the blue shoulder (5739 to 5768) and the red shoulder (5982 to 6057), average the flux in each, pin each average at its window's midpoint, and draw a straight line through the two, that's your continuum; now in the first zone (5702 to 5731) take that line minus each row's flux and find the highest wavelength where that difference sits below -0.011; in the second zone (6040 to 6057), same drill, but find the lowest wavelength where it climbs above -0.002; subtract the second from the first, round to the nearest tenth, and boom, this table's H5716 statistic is -330.8 angstroms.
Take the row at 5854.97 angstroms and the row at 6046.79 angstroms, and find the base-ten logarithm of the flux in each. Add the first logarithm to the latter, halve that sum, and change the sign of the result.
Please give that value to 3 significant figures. -0.167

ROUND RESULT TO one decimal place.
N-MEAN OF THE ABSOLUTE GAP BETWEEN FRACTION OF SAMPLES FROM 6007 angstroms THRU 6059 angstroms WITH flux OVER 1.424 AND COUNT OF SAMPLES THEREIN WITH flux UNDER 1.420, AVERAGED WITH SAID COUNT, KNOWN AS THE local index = 14.9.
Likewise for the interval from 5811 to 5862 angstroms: 5.7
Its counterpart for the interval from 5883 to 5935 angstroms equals 12.8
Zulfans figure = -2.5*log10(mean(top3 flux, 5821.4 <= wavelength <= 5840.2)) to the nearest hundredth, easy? -0.48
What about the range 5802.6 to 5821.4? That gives -0.41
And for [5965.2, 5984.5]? -0.39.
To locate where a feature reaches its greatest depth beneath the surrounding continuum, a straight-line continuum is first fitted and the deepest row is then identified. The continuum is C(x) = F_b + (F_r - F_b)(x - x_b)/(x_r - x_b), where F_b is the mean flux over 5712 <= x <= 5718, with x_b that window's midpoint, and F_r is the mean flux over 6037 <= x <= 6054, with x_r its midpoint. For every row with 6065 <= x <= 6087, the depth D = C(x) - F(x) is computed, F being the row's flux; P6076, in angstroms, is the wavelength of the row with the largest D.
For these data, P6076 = 6066.31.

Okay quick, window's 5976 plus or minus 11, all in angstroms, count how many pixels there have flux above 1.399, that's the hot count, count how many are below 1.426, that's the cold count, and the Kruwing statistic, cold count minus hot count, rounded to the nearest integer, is 2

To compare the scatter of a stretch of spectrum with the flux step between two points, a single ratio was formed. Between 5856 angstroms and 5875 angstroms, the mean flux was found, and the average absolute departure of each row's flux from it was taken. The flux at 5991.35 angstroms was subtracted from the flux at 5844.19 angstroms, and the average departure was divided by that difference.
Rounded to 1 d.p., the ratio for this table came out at 2.6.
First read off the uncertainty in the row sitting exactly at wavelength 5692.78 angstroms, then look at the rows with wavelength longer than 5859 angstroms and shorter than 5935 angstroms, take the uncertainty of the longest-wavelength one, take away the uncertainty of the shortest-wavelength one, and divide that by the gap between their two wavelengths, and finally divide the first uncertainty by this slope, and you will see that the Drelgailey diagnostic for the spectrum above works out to -257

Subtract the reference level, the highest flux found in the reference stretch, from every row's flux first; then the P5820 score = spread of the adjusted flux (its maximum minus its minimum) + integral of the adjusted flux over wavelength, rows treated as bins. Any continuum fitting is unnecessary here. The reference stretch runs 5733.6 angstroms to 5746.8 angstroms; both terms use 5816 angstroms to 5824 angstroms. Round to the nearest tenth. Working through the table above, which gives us -0.3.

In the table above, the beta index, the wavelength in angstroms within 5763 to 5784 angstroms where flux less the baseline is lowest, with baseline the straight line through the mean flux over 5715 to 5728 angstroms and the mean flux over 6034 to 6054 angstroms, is 5782.62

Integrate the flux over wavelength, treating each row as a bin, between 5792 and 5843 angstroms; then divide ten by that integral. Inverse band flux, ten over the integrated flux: 0.135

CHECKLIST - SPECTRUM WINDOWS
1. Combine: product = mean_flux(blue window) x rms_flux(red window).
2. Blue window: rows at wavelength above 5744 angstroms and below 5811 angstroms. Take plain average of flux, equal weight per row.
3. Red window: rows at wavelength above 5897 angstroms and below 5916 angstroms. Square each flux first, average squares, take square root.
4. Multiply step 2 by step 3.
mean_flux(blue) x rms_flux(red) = 2.04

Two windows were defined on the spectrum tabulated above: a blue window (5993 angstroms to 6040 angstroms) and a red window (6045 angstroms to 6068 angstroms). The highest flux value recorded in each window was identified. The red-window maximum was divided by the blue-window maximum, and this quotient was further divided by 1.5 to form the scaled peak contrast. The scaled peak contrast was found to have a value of 0.669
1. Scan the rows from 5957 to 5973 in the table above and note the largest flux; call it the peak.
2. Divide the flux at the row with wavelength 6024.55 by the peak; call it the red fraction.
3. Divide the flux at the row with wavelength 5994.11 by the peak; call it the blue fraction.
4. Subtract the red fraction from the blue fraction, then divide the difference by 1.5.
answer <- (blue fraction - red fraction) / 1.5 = -0.021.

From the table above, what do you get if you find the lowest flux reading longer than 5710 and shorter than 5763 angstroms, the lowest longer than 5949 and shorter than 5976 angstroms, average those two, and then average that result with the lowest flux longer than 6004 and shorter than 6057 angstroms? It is 1.34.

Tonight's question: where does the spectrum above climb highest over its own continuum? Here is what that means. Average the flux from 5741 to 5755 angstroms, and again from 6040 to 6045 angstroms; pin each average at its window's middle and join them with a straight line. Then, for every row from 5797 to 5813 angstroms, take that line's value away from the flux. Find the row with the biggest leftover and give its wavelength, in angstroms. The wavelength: 5801.29 angstroms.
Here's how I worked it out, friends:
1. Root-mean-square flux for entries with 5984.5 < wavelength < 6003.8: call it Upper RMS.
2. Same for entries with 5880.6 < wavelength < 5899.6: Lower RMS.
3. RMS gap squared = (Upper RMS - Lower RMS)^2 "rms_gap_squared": 0.000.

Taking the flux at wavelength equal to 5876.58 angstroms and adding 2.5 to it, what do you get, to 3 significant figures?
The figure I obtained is 3.99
